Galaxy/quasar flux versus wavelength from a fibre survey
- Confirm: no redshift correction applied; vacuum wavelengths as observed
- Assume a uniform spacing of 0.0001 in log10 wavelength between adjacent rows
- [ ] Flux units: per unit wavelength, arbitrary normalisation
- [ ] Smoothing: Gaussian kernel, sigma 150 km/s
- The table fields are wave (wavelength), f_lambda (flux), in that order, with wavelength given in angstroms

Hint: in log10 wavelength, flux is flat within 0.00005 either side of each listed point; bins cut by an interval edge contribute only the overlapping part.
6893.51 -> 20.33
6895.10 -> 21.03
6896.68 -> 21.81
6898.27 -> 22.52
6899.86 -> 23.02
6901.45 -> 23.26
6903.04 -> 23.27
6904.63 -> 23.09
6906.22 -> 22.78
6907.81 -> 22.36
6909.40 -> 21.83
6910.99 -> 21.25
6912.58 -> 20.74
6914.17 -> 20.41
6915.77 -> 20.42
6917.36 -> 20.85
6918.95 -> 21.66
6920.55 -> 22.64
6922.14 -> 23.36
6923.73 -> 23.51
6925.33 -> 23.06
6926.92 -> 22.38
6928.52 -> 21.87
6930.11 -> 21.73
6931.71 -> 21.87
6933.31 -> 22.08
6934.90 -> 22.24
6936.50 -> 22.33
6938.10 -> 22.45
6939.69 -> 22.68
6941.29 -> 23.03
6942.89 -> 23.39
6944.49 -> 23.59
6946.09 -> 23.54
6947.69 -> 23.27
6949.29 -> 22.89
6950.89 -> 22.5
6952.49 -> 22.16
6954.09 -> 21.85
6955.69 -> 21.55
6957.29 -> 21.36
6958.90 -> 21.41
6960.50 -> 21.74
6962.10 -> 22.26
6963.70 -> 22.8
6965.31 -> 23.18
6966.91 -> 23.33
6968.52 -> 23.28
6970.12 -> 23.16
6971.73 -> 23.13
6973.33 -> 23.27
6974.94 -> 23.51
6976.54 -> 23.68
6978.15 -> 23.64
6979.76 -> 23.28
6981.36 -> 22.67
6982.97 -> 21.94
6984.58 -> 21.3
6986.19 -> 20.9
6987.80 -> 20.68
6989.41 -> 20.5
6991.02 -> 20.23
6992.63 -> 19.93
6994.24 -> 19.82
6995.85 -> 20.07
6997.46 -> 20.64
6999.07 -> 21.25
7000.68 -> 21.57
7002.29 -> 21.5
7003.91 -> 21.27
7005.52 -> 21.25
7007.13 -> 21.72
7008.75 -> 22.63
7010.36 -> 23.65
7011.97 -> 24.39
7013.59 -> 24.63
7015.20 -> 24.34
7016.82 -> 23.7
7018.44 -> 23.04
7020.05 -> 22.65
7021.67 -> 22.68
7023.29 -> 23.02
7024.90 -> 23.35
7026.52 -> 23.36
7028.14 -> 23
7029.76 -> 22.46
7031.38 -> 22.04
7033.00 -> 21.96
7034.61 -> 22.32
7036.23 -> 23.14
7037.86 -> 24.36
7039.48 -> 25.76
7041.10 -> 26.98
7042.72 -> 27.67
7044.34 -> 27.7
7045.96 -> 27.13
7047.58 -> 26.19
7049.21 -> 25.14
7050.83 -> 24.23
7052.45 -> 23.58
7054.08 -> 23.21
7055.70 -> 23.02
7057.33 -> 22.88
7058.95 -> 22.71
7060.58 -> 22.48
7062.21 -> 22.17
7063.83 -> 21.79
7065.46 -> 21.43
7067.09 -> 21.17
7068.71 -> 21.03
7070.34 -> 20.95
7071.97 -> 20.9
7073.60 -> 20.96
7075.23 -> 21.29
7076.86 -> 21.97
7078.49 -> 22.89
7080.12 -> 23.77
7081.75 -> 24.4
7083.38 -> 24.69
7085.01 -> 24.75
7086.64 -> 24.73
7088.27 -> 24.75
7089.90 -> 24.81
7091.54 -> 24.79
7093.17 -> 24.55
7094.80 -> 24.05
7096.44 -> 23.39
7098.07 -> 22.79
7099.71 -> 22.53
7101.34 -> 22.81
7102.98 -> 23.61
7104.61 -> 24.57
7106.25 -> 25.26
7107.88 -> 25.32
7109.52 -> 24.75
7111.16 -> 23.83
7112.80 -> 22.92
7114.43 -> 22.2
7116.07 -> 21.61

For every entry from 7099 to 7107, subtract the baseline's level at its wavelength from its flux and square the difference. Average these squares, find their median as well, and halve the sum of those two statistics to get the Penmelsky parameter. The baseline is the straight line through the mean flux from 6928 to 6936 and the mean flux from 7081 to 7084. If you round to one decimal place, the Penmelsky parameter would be 2.0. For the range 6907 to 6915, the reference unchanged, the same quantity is 0.6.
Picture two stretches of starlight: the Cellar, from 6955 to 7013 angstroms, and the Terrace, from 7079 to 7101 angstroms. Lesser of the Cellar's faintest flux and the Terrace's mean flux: 19.8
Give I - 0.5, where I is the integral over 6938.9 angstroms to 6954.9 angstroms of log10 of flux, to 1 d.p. 21.2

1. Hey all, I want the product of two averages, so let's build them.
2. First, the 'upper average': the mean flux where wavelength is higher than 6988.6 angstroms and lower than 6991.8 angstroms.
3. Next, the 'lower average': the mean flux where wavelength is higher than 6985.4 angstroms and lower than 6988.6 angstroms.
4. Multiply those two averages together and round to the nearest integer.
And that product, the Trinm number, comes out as 423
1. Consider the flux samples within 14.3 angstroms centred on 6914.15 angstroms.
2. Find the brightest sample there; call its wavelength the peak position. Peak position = 6920.55 angstroms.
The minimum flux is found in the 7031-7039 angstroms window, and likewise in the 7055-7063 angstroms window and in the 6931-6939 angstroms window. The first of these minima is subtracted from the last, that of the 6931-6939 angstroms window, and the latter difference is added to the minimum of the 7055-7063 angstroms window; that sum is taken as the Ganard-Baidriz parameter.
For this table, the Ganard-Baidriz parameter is 22.1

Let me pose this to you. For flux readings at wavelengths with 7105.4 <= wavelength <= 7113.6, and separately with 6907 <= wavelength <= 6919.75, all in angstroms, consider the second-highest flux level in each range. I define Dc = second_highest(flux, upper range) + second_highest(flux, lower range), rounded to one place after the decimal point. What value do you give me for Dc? 47.1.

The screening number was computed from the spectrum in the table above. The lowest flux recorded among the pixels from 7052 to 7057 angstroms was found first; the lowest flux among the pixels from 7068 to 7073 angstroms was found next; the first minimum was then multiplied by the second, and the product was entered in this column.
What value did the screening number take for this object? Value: 481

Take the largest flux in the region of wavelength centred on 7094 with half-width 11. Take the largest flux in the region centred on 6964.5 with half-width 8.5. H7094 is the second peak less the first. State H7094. -1.5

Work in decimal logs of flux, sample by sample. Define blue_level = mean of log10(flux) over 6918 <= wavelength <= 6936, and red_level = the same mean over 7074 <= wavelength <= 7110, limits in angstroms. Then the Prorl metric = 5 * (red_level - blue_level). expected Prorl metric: 0.14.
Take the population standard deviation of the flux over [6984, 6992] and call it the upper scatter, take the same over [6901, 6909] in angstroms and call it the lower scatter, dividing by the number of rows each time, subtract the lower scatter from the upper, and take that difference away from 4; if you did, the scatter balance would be 3.98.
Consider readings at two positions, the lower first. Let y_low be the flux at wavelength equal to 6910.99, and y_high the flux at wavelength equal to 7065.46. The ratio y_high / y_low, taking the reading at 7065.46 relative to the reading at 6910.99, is 1.01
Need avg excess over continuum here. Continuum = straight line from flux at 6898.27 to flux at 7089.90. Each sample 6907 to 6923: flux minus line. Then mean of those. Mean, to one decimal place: -1.2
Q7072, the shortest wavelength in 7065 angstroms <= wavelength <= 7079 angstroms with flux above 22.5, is 7078.49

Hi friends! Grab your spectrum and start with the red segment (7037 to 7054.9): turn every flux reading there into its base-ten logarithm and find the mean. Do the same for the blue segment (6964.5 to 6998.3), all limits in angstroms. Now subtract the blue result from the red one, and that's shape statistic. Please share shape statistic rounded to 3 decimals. 0.066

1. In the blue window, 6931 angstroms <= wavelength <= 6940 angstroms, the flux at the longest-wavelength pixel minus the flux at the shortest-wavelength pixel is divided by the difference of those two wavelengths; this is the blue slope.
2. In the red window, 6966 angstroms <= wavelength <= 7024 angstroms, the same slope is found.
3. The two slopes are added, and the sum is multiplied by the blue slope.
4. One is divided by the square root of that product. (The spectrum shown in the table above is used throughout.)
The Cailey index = 10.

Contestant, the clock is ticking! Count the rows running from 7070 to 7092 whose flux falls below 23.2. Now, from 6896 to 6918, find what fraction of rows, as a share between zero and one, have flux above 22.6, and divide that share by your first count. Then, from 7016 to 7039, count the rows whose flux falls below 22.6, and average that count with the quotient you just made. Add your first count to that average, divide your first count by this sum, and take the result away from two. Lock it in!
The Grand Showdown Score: 1.3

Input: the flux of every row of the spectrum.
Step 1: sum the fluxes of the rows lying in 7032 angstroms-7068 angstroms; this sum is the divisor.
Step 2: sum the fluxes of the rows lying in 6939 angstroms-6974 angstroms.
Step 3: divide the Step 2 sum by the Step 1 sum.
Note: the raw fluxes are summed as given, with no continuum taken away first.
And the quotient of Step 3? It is 0.9475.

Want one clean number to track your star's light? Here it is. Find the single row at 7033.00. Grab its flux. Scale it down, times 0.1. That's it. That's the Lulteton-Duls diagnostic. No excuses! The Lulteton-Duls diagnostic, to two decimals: 2.20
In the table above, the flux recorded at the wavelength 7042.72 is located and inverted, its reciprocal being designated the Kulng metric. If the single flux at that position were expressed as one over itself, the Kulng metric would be 0.0361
